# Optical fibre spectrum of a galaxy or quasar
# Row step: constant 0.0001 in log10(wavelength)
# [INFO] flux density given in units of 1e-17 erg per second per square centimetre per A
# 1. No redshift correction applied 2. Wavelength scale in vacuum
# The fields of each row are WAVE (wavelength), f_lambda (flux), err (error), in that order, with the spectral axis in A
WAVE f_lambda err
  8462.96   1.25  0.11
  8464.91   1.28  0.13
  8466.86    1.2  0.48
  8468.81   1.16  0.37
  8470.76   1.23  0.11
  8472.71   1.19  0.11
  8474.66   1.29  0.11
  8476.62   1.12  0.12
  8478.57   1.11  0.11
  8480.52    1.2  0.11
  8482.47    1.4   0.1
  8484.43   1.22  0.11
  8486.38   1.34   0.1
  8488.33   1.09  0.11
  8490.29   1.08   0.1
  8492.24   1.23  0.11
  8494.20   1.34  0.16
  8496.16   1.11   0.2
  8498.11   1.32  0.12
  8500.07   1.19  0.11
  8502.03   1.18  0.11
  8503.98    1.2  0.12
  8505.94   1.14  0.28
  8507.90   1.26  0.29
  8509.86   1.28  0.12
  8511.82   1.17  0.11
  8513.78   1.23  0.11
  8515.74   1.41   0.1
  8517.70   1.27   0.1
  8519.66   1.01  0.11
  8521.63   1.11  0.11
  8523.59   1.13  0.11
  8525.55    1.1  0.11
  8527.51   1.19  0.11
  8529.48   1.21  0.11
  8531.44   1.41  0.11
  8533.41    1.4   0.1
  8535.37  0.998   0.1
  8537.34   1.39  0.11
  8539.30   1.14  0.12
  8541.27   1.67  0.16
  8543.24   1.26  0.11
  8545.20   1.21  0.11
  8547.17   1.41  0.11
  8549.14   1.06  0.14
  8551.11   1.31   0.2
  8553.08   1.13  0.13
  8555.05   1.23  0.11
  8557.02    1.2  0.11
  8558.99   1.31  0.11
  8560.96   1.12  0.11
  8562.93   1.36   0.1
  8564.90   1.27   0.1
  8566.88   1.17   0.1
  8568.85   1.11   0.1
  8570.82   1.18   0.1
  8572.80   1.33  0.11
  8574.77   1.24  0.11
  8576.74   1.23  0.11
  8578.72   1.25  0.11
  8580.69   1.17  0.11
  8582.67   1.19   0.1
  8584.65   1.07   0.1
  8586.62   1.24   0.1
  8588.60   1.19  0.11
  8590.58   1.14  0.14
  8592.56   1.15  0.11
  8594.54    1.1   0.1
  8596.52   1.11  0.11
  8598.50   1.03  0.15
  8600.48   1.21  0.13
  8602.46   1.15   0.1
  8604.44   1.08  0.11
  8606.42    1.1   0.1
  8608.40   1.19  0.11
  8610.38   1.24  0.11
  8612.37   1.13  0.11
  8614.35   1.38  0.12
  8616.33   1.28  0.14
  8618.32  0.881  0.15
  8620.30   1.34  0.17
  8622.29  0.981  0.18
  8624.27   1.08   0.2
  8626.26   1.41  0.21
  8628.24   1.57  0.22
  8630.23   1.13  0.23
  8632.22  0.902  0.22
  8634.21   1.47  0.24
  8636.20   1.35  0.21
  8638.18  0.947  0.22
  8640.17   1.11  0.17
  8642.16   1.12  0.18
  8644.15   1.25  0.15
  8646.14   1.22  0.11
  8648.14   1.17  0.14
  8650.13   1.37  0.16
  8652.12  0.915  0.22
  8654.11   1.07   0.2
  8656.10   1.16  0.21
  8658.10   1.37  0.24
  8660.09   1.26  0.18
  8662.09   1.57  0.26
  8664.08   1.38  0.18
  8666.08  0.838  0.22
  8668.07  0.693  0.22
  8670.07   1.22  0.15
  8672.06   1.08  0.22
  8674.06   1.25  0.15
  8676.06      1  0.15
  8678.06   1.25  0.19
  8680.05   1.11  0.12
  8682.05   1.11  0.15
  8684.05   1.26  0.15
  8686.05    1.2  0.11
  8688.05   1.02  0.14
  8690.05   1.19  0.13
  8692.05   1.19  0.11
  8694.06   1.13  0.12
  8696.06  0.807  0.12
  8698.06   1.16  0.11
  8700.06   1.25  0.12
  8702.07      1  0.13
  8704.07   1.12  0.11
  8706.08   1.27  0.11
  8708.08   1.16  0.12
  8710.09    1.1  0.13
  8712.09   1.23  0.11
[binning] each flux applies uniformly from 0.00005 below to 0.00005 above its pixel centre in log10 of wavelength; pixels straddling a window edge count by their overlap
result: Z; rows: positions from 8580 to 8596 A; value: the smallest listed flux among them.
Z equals 1.07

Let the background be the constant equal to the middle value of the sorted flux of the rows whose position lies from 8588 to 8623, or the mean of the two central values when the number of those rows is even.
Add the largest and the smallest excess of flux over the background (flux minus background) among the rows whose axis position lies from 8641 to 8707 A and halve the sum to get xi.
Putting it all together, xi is -0.01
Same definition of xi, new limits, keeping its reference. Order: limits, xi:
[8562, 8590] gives 0.07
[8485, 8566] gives 0.19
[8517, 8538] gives 0.06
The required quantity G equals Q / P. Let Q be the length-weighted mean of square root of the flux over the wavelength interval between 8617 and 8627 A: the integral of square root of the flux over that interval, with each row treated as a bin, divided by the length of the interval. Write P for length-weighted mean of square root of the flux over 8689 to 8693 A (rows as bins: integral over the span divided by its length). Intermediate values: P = 1.09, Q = 1.06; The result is 0.97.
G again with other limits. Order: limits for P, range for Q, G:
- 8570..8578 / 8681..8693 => 0.97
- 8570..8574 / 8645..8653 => 0.96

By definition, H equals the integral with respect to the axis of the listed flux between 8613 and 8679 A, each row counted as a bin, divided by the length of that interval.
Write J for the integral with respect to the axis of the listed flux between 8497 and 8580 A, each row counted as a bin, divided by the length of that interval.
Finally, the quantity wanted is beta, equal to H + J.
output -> 2.41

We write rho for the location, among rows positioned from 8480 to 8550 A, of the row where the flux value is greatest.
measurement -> 8541.27 A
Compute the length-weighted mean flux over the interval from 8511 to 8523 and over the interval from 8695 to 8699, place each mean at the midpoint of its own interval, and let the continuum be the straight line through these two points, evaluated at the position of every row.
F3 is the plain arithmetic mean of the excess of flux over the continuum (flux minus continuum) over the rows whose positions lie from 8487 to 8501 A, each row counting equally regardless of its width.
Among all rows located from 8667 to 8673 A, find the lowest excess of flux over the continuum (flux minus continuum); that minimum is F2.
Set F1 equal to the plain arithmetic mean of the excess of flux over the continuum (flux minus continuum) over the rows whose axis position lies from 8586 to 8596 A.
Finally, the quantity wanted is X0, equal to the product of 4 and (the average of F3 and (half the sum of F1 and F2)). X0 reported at -0.33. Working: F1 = 0.05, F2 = -0.33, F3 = -0.03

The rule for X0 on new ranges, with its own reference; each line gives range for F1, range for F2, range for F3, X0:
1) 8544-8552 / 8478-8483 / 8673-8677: 0.18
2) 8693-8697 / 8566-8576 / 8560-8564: 0.15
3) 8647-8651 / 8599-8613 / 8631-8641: 0.41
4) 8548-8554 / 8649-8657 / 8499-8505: -0.16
